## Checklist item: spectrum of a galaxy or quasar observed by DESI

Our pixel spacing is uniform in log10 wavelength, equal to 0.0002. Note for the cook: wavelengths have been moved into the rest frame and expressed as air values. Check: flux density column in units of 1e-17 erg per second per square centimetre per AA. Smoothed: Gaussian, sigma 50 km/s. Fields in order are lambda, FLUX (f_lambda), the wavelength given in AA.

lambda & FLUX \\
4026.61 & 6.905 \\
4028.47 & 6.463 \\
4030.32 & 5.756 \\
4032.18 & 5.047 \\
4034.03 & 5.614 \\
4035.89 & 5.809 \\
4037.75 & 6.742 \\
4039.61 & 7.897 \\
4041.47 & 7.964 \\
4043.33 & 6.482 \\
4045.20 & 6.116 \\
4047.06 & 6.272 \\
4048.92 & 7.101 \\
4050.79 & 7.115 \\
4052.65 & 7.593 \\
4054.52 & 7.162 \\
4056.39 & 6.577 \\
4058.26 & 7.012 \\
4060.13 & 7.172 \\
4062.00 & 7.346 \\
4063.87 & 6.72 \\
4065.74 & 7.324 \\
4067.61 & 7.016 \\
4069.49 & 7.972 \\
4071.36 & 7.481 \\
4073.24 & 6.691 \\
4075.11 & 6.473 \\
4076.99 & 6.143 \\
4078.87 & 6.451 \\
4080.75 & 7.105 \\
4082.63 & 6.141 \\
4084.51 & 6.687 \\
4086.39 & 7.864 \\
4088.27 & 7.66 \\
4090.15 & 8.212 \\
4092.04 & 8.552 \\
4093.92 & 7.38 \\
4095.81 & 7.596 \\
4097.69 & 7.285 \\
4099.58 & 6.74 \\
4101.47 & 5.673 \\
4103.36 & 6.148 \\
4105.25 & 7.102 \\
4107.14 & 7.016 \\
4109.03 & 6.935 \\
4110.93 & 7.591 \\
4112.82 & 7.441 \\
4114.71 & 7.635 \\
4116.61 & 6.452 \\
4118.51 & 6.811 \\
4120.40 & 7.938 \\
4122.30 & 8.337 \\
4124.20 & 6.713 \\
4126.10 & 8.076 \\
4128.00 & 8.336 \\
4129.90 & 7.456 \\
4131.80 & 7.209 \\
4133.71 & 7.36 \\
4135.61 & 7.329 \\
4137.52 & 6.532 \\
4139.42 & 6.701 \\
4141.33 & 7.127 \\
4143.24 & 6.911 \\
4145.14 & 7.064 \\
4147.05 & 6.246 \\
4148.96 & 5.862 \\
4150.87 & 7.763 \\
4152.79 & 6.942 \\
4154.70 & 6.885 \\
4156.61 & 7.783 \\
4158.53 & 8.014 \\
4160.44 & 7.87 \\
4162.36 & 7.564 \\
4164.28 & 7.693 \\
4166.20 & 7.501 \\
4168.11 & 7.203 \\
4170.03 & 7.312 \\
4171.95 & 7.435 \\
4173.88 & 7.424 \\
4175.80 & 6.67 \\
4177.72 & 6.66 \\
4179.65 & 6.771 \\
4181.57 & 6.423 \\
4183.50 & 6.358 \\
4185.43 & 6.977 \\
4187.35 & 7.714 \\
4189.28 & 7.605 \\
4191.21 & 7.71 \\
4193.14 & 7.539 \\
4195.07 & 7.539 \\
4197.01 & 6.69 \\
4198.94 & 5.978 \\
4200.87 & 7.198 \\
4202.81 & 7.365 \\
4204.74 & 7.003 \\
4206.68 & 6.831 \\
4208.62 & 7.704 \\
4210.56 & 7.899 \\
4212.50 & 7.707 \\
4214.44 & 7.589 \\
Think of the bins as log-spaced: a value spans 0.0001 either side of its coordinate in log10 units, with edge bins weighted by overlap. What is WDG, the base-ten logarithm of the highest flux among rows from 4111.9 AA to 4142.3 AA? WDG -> 0.92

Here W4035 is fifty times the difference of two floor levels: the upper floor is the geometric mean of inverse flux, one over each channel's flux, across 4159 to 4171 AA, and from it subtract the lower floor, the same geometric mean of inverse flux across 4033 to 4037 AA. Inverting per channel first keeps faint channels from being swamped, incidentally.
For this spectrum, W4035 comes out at -2.1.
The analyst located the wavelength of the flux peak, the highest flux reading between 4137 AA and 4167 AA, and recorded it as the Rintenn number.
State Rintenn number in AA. 4158.53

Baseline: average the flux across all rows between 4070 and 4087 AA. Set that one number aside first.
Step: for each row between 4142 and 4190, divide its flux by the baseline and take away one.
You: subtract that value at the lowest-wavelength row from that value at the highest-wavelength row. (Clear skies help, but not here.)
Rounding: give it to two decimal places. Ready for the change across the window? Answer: 0.10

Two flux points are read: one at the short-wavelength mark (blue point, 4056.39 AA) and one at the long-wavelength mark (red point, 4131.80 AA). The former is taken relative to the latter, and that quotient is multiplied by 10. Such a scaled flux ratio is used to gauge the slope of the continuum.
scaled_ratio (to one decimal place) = 9.1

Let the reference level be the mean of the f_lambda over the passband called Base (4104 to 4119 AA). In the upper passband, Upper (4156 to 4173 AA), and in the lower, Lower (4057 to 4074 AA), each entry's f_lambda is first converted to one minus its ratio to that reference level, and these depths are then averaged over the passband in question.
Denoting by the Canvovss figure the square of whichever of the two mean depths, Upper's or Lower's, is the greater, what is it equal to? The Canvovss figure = 0.0001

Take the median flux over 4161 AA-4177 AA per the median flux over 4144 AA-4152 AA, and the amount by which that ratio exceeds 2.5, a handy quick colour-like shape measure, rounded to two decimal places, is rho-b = -1.38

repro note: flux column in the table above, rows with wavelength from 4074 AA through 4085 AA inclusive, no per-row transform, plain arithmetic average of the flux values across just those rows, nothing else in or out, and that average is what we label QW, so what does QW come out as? 6.50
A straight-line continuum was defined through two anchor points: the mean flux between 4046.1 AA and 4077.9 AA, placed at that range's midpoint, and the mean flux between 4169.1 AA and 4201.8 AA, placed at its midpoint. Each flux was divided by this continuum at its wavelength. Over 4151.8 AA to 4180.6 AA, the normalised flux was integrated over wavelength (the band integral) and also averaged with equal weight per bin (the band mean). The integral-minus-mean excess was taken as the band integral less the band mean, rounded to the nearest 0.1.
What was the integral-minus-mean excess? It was 28.8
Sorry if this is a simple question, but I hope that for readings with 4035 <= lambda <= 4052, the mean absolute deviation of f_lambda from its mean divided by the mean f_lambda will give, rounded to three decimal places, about 0.089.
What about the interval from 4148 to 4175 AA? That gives 0.052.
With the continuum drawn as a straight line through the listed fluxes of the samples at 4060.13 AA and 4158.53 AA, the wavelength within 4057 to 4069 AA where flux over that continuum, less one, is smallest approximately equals 4063.87 AA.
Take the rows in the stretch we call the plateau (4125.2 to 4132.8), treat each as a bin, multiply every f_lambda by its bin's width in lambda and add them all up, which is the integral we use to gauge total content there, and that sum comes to 59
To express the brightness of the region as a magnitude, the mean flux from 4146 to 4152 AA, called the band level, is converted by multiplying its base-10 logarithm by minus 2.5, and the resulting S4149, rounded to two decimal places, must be -2.05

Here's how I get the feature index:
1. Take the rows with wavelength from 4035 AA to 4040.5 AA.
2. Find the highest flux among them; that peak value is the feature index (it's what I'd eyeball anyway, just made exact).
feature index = 7.897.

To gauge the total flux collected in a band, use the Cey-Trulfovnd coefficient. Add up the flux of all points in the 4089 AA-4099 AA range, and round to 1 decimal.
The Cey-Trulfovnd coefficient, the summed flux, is 39.0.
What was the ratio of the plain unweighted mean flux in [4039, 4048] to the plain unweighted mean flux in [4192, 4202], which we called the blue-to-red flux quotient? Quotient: 0.99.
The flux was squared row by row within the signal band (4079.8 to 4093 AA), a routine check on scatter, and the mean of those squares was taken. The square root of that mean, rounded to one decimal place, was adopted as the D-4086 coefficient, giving 7.5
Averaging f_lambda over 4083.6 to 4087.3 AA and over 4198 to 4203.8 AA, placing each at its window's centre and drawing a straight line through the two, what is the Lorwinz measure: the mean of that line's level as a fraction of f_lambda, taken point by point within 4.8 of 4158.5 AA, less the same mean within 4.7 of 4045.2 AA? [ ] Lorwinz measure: -0.18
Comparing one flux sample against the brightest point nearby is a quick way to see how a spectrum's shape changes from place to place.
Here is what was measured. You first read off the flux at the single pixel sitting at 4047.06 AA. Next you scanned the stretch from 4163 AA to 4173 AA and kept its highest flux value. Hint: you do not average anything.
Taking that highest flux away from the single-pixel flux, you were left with -1.4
